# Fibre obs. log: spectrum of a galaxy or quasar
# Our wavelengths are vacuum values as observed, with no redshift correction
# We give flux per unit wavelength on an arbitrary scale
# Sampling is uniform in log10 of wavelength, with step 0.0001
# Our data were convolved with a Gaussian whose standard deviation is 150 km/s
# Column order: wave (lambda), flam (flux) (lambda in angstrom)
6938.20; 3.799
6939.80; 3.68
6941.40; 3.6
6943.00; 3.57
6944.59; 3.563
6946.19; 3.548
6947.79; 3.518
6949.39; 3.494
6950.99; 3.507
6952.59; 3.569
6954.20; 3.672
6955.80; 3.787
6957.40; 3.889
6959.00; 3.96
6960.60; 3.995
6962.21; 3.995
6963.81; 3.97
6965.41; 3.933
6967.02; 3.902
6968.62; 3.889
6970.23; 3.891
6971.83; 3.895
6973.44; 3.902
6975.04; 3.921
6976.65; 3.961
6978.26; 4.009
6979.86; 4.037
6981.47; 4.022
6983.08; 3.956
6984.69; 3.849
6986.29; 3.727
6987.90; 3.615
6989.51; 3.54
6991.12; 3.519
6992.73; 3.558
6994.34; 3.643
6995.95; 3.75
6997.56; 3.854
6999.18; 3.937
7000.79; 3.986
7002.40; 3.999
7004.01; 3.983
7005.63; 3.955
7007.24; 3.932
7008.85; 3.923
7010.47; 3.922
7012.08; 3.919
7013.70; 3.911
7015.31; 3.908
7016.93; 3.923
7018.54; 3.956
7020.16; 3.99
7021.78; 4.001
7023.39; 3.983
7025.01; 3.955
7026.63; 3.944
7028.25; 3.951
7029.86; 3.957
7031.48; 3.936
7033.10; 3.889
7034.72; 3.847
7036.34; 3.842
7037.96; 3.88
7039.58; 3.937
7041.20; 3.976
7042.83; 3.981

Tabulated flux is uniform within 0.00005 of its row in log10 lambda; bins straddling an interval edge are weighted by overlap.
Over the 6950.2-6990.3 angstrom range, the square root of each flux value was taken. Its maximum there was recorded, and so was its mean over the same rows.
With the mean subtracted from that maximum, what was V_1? 0.046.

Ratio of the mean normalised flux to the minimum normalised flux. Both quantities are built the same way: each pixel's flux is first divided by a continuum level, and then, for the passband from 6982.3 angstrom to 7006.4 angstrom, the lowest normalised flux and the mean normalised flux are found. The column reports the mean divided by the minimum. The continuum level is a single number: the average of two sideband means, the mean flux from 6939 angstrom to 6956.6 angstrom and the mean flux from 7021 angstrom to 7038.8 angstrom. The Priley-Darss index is 1.077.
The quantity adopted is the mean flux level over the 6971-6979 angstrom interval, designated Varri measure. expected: 3.94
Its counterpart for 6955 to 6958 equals 3.84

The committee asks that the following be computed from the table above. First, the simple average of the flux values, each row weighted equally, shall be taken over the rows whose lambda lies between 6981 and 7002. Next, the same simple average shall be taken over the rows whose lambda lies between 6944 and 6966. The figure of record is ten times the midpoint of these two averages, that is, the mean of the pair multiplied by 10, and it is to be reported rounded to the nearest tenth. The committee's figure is 37.5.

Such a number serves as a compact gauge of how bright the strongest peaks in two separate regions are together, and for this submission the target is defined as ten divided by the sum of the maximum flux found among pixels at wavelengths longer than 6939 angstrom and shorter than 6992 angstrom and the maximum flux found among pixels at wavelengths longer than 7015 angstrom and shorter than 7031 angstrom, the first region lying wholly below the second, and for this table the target 1.24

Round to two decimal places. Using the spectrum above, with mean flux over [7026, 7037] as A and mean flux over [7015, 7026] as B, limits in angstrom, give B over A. 1.01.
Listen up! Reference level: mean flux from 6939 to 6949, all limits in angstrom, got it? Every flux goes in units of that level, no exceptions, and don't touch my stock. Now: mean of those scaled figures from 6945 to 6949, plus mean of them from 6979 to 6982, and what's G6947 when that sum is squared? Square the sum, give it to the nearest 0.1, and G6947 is 4.5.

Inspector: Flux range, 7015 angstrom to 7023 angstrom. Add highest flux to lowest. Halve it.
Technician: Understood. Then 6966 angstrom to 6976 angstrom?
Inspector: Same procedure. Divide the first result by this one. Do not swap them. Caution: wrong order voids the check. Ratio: 1.01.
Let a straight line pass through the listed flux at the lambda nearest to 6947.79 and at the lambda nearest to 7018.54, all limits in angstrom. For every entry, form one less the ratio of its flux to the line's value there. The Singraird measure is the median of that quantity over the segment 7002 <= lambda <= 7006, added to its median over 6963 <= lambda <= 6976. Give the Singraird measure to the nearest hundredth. -0.10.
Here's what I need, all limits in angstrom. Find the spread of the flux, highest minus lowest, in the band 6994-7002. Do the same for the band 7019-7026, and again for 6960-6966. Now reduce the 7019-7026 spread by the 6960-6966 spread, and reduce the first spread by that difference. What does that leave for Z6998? 0.36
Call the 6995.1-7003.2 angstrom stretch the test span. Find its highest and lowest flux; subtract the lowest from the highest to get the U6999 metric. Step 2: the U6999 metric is 0.25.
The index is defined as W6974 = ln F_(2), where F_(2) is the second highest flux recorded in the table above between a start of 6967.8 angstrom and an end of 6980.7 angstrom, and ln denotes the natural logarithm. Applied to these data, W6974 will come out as 1.39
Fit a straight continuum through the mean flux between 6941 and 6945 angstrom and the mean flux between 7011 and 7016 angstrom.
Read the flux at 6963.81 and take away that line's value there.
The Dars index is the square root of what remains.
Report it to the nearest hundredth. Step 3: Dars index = 0.54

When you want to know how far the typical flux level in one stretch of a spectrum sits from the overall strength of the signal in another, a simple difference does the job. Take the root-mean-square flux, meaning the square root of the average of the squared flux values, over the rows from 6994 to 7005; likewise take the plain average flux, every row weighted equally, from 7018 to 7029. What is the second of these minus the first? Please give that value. 0.09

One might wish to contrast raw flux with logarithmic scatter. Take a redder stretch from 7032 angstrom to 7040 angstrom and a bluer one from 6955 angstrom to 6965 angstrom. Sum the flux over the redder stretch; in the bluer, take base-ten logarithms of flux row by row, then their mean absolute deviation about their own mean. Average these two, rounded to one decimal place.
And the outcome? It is 9.7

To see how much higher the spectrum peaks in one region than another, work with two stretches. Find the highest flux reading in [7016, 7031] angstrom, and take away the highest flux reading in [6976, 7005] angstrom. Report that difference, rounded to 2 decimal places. -0.04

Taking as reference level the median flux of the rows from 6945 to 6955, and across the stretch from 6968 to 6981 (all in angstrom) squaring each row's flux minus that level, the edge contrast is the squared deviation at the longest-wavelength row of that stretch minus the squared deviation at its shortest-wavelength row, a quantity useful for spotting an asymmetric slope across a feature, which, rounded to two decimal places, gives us 0.13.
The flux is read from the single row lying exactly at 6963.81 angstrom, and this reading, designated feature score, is 3.97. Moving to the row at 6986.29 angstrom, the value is 3.727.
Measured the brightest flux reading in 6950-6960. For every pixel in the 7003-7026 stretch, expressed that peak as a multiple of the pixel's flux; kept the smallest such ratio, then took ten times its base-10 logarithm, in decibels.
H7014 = -0.045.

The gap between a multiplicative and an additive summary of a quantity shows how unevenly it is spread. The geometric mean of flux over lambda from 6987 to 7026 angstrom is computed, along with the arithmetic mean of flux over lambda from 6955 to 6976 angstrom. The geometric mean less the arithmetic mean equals -0.06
